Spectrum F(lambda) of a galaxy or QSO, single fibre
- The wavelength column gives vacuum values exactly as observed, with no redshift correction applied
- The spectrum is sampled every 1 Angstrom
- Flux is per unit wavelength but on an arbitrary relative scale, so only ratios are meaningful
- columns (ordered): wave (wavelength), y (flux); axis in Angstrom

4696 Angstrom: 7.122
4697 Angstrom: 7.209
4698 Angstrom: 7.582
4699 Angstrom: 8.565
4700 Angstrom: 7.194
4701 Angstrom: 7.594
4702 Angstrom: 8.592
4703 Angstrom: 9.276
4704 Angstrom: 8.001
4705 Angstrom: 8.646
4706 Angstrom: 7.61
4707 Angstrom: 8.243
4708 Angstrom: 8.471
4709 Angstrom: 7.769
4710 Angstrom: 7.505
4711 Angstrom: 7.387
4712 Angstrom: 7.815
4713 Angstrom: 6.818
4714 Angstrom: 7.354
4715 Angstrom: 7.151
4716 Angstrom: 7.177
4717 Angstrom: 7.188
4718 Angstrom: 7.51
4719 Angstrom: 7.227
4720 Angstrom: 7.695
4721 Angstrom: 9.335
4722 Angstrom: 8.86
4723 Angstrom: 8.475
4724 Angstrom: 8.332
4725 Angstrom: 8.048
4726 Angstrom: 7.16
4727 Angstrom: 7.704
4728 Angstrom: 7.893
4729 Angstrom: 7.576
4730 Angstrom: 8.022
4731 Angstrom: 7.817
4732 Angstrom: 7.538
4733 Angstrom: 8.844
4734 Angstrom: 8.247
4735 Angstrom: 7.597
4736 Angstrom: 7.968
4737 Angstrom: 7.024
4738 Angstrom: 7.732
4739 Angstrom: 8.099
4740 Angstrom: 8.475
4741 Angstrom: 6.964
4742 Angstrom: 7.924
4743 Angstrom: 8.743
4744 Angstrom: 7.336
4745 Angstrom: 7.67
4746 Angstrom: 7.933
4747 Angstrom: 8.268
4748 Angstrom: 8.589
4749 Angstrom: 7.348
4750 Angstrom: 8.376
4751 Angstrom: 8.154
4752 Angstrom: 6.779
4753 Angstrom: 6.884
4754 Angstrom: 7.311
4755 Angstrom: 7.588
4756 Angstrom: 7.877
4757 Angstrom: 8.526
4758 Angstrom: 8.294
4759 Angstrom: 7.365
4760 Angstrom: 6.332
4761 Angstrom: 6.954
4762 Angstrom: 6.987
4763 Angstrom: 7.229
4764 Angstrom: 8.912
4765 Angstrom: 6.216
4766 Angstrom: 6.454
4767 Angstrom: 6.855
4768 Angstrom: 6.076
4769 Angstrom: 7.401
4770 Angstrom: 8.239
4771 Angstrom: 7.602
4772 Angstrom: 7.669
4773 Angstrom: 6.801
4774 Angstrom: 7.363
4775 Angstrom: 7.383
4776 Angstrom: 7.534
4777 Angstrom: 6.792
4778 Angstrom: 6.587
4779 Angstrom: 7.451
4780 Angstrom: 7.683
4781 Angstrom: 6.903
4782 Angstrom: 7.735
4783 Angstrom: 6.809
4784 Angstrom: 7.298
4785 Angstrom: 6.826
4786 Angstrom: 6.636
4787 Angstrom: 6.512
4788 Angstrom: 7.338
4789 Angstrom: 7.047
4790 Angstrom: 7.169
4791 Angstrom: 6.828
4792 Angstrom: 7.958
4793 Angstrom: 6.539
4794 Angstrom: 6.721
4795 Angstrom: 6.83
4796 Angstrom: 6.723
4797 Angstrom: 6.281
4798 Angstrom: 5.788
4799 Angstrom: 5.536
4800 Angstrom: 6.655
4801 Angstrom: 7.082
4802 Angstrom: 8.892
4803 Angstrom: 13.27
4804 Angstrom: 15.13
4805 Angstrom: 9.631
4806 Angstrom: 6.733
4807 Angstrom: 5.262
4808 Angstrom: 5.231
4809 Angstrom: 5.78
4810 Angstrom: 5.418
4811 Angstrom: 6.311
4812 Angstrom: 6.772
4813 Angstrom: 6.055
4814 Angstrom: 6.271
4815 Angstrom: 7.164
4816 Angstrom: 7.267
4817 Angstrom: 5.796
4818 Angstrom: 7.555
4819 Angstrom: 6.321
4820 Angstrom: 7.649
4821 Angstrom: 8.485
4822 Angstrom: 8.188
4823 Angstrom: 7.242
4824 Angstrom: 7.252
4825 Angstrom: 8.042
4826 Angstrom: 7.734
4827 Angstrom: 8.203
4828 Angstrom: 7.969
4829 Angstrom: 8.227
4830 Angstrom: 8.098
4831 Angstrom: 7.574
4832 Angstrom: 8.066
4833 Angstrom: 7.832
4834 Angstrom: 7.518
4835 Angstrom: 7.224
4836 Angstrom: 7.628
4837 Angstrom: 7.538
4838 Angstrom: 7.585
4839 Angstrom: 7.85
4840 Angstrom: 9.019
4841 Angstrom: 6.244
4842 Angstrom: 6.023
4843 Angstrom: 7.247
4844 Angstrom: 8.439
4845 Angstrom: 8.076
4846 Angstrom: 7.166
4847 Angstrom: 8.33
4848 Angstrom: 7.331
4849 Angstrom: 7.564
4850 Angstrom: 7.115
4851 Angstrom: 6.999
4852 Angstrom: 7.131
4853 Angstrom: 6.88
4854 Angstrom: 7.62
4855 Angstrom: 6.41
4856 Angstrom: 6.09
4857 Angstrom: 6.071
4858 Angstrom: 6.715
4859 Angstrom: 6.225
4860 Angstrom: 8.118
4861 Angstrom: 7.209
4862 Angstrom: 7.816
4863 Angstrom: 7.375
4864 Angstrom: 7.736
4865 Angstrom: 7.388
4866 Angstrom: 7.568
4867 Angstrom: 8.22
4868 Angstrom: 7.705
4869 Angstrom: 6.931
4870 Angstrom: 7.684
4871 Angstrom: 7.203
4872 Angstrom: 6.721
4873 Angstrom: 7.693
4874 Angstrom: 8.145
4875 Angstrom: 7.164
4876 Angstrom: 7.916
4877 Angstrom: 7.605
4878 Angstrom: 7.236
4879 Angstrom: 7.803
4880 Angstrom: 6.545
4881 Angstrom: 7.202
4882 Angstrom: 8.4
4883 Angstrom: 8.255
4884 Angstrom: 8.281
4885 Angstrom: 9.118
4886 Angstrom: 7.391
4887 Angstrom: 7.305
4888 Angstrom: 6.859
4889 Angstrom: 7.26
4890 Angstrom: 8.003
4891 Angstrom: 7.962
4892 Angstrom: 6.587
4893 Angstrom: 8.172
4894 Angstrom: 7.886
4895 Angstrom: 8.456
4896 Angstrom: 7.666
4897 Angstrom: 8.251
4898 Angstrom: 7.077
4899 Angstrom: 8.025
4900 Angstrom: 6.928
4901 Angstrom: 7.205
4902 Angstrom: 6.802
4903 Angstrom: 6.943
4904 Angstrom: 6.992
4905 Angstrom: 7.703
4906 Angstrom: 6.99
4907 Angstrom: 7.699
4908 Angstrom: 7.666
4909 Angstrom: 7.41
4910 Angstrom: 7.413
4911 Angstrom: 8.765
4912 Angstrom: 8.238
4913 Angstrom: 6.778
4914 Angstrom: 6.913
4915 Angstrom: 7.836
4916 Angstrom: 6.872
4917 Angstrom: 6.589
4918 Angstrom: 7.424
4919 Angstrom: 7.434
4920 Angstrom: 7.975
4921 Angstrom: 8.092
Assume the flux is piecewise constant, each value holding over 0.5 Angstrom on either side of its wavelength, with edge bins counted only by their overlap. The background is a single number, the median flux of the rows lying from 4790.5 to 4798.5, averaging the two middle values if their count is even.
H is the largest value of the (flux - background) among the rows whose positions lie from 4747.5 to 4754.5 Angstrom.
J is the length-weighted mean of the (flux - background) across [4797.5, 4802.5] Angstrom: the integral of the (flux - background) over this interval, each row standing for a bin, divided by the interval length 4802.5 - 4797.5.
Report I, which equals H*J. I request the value 0.1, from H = 1.9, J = 0.1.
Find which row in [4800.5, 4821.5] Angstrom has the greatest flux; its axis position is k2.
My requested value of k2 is 4804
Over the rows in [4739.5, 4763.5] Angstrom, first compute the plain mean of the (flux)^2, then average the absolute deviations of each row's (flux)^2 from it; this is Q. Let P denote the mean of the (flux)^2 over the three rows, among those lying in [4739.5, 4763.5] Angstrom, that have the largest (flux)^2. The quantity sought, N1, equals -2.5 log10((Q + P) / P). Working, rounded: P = 74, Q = 9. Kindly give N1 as -0.12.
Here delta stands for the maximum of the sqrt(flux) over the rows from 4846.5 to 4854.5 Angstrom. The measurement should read 2.89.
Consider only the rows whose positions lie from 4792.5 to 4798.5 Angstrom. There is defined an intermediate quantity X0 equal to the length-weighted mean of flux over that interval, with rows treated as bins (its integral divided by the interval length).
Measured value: 6.5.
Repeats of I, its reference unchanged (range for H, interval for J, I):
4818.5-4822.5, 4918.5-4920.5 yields 1.7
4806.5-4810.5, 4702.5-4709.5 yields -1.5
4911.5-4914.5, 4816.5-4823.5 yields 0.9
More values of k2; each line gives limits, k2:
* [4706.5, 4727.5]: 4721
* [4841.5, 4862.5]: 4844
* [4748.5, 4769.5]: 4764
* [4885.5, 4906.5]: 4895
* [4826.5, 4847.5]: 4840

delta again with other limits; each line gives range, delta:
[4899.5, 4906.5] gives 2.78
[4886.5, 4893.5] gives 2.86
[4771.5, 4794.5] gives 2.82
